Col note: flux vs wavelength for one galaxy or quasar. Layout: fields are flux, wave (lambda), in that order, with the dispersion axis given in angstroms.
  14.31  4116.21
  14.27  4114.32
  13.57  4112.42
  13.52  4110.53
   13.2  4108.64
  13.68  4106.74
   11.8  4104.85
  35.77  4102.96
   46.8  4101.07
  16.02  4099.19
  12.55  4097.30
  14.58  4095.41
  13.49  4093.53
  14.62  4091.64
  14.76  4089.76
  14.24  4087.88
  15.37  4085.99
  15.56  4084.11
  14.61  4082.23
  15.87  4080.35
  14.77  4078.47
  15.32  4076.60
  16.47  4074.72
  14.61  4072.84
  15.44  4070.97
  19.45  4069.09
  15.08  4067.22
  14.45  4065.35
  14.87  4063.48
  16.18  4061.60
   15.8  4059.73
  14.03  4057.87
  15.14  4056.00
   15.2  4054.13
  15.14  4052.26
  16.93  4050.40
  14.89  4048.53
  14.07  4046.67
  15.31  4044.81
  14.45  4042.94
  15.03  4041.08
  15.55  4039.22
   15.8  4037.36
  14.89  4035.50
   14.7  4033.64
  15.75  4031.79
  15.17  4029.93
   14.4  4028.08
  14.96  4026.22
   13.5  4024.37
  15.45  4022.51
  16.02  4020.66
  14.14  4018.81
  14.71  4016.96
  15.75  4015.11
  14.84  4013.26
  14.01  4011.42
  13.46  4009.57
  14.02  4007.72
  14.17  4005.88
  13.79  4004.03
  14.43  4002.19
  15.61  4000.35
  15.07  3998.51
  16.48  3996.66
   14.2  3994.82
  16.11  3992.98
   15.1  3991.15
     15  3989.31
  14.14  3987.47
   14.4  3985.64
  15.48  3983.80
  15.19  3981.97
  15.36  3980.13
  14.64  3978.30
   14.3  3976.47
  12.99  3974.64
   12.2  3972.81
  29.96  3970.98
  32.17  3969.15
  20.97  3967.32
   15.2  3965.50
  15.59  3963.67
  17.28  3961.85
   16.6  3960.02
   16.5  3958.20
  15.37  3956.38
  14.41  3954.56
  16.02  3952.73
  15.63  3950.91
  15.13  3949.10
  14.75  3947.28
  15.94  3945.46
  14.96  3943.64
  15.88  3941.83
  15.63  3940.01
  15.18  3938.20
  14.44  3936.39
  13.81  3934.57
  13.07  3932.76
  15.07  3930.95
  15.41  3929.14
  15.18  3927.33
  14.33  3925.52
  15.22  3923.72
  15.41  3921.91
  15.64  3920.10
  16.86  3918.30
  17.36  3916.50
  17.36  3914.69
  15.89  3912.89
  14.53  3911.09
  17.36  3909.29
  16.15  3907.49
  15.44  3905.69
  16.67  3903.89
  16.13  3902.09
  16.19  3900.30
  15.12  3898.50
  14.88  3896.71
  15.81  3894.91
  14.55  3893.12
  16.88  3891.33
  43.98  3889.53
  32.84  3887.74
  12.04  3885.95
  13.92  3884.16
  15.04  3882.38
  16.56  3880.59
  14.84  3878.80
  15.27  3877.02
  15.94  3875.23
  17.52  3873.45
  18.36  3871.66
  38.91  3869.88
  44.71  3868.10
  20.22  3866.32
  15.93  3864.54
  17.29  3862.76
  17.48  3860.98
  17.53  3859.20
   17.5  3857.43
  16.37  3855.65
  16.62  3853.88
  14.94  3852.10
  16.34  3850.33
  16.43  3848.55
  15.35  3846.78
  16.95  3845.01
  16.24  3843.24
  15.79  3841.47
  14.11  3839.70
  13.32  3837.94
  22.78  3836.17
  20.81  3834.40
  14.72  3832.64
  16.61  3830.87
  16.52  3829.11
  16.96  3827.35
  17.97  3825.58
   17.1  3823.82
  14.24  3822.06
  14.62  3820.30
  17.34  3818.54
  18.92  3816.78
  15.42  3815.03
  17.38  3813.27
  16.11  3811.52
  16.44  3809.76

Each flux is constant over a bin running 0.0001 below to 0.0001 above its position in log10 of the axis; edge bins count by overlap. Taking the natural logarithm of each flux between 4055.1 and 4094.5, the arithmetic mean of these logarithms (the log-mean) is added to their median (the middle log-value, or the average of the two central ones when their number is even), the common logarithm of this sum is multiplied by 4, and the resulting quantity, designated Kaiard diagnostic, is 2.94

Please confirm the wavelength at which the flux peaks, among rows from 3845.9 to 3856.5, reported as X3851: 3853.88 angstroms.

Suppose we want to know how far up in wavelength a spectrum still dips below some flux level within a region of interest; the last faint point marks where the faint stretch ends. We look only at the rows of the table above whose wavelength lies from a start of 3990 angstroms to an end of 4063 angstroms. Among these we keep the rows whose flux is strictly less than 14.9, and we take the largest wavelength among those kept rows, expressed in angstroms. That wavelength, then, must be 4057.87 angstroms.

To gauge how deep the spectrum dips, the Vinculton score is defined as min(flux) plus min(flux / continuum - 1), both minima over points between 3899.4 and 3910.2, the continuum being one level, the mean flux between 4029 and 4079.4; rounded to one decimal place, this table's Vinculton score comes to 15.4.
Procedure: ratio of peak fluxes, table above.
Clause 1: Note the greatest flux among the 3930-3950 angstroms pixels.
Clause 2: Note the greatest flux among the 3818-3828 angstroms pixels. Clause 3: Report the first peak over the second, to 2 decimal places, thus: 0.89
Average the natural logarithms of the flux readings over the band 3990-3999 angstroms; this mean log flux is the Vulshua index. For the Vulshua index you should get 2.73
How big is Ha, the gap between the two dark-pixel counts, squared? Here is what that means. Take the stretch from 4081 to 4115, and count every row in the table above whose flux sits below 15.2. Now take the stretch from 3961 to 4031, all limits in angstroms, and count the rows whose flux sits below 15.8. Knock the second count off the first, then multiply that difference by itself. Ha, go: 324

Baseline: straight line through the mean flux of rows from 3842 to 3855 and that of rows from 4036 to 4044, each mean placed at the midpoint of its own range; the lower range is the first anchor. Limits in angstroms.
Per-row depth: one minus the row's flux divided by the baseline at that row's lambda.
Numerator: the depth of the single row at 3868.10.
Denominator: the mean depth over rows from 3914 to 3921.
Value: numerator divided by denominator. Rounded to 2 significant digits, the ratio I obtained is 28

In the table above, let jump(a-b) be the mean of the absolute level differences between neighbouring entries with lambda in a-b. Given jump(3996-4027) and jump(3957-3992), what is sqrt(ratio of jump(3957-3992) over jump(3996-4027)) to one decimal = 1.7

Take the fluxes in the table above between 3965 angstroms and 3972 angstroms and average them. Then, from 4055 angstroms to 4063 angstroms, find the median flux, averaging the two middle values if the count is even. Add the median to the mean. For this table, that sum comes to 40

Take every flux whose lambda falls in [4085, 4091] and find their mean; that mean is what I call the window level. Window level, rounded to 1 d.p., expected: 14.8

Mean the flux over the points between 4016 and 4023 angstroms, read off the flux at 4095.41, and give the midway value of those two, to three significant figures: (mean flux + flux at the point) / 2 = 14.8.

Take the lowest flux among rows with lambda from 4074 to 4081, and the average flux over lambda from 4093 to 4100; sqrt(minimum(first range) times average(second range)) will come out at 14.5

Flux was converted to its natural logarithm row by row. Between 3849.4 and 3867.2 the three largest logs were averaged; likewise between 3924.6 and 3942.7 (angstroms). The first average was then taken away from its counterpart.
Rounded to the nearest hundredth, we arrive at -0.16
